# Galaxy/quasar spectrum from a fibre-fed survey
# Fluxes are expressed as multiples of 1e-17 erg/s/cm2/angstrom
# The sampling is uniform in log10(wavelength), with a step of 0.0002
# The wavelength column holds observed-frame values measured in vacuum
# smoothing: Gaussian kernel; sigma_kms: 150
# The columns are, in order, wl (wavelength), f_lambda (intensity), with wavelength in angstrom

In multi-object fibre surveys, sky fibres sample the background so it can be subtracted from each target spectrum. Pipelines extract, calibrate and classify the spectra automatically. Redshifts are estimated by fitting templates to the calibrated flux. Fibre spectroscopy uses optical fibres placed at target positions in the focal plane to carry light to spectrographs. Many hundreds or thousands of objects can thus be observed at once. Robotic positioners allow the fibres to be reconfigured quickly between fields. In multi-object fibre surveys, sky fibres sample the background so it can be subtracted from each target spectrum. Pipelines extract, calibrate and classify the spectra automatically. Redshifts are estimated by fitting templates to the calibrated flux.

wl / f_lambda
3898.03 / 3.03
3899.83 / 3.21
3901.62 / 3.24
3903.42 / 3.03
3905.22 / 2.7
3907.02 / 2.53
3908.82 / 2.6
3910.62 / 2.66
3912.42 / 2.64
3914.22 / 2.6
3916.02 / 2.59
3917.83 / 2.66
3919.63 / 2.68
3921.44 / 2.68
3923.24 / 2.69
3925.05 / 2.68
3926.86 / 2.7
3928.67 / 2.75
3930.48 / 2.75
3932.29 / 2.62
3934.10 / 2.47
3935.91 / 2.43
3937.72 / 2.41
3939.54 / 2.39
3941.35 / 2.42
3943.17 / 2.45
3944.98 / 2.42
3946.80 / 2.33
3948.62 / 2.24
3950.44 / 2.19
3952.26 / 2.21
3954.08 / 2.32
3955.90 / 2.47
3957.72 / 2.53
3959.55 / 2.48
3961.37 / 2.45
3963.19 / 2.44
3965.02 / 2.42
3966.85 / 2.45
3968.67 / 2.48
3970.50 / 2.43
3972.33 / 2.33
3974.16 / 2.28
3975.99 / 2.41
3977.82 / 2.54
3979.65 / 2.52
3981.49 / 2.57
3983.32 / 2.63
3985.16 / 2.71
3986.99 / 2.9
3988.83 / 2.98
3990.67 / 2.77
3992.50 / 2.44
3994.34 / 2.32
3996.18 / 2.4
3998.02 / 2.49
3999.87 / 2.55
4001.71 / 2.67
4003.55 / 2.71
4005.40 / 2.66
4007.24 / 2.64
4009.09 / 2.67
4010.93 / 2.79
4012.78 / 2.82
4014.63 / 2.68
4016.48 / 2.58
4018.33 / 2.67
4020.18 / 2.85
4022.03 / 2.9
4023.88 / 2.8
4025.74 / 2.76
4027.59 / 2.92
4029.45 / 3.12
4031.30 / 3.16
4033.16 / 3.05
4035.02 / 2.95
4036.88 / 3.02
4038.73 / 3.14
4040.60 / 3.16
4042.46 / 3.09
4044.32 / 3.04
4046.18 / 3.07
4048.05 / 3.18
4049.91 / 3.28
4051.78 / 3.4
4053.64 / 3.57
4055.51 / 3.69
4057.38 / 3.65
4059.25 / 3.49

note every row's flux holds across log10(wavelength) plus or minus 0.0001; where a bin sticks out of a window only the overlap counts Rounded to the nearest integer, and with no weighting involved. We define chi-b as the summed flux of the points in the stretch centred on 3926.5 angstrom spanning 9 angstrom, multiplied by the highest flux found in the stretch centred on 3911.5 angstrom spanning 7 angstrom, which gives 36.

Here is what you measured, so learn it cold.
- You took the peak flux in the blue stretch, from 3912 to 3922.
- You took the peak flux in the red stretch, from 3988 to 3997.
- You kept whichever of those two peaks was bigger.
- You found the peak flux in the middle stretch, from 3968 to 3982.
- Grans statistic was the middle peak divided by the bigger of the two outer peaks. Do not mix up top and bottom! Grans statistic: 0.86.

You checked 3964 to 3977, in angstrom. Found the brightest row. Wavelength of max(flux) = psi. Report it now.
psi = 3968.67 angstrom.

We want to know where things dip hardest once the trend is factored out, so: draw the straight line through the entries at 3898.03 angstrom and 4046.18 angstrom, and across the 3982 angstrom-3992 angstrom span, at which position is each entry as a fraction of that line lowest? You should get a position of 3983.32 angstrom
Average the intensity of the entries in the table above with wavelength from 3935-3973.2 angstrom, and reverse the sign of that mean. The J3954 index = -2.39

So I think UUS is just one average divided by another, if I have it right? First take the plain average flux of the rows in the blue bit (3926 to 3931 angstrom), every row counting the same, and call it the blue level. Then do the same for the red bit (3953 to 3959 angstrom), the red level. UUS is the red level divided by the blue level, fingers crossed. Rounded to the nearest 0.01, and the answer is 0.89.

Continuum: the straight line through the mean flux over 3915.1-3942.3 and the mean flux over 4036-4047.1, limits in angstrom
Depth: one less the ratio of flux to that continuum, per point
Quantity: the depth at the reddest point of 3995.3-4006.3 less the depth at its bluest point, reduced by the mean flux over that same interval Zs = -2.66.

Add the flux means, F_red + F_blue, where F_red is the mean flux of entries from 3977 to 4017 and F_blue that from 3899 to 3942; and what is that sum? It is 5.3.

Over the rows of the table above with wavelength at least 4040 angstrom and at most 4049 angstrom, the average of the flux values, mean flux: 3.1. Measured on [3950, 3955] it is 2.2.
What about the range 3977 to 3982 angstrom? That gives 2.5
